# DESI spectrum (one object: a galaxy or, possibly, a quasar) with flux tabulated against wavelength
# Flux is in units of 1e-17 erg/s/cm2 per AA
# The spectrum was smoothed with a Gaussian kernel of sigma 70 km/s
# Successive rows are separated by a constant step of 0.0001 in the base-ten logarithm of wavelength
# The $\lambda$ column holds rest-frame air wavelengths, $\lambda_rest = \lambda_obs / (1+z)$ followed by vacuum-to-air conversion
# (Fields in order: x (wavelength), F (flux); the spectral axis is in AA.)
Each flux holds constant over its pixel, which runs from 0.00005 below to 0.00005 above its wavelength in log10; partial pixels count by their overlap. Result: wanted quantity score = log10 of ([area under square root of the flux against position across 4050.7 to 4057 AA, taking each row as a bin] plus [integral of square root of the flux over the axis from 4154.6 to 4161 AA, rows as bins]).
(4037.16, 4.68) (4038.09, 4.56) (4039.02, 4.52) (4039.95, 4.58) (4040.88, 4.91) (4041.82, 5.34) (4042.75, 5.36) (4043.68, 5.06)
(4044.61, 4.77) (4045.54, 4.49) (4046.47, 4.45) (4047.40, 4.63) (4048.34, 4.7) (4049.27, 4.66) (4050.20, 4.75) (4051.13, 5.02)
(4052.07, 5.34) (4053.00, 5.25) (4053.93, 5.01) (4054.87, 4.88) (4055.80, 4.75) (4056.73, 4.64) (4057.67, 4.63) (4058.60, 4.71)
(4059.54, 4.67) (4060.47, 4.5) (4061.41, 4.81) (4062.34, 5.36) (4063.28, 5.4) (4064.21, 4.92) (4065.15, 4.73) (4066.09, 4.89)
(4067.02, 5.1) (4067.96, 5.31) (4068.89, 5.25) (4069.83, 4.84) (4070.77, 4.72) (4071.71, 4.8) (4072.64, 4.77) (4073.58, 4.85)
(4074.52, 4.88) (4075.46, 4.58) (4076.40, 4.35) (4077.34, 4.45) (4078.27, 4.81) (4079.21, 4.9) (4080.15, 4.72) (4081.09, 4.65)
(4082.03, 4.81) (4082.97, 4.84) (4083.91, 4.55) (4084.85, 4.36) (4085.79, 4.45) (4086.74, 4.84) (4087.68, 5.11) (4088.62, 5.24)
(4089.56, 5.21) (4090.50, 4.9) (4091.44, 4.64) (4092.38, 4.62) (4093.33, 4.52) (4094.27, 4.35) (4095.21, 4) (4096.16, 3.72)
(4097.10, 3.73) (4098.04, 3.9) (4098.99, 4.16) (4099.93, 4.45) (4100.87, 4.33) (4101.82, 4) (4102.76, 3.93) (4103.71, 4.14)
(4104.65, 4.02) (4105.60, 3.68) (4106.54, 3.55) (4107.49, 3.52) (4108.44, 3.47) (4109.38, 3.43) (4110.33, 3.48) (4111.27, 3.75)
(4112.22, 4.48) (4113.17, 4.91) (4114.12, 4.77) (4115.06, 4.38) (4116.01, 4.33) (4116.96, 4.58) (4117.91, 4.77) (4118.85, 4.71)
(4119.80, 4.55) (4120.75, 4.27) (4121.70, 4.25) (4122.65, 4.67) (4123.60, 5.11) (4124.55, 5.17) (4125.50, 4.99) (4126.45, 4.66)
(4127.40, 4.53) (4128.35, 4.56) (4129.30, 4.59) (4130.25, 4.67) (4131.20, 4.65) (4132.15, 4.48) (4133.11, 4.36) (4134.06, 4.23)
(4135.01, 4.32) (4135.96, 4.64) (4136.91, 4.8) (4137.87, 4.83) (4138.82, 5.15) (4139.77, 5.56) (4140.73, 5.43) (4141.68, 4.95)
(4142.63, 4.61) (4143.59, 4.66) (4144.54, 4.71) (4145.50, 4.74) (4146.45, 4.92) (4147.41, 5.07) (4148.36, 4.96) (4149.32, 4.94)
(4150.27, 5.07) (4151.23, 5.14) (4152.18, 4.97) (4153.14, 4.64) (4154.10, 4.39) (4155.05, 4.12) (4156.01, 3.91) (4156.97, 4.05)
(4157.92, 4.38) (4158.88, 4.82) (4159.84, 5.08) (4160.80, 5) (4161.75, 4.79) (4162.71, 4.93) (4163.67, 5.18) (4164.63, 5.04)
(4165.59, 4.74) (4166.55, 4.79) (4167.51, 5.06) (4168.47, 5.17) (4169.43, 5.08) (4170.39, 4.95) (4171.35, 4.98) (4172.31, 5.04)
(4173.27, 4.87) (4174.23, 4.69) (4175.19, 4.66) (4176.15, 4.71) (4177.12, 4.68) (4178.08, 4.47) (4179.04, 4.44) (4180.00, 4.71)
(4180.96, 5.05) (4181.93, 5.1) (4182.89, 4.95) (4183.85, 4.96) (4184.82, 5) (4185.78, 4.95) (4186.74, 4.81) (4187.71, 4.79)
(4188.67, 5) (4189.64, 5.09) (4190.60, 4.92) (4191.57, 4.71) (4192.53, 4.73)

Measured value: 1.440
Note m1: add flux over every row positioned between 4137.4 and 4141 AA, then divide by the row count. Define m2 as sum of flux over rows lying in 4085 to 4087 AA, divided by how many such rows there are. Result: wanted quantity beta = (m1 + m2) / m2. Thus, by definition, 2.13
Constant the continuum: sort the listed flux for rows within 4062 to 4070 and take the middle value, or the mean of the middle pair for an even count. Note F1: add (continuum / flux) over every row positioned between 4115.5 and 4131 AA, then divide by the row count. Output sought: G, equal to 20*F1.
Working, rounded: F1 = 1.10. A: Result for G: 22.0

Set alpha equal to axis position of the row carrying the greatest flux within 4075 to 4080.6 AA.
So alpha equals 4079.21 AA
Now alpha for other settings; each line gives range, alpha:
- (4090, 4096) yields 4090.50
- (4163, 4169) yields 4163.67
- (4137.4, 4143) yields 4139.77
